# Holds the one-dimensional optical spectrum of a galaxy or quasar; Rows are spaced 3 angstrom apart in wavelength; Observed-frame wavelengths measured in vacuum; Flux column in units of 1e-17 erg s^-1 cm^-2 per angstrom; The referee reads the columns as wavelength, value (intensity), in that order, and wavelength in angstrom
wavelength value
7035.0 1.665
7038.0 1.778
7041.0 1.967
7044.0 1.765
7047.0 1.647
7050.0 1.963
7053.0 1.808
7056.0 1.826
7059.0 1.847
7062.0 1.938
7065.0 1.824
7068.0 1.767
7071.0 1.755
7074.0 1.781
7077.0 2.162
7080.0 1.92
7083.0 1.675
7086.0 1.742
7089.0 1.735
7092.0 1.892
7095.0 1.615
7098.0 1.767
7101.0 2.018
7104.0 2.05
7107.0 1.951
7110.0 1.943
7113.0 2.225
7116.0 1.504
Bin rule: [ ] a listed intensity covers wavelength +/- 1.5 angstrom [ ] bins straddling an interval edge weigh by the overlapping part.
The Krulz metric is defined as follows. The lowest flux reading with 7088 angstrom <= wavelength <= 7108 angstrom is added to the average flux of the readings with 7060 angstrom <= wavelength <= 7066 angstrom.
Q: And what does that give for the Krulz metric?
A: 3.50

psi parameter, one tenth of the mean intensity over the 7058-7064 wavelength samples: 0.189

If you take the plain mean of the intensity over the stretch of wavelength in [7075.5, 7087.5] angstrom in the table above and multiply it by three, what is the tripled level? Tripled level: 5.62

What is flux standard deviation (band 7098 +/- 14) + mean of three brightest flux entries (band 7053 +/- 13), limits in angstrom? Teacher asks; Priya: 2.10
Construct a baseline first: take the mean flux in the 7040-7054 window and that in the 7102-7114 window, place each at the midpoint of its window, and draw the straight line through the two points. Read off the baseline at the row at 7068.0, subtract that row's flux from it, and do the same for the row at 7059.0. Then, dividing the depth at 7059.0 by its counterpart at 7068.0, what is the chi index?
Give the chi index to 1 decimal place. 0.2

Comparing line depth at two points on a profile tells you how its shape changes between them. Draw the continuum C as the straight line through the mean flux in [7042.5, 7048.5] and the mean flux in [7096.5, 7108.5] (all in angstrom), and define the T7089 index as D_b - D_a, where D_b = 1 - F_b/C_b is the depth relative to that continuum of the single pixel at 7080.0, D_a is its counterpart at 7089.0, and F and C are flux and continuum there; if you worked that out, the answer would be -0.119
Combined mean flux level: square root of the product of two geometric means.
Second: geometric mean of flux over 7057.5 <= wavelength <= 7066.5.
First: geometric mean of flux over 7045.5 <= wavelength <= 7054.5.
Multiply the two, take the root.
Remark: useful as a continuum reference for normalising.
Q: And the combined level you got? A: 1.83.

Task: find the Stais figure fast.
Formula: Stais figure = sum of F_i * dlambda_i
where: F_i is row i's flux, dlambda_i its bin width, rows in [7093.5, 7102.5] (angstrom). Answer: 16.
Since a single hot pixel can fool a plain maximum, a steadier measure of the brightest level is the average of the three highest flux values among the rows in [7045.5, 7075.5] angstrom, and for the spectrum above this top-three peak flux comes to 1.92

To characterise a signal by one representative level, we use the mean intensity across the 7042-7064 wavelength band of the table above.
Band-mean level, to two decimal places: 1.83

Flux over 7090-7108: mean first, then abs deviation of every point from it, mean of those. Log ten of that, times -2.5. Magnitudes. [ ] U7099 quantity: 2.2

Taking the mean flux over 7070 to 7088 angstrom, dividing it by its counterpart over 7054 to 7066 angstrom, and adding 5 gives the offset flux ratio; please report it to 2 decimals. 5.99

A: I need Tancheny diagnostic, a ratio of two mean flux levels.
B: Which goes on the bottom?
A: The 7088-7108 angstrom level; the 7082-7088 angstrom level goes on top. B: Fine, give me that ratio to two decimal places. 0.92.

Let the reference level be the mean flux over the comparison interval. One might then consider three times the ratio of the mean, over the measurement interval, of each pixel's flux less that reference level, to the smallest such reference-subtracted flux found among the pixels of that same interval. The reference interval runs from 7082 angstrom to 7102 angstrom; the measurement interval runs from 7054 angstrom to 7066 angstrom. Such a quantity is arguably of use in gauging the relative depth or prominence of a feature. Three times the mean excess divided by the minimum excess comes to 5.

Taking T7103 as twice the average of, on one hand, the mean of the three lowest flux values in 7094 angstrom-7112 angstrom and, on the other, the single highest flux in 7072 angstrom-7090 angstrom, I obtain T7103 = 3.94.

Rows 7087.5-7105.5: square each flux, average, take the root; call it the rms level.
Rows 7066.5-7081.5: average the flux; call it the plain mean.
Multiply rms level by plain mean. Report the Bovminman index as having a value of 3.48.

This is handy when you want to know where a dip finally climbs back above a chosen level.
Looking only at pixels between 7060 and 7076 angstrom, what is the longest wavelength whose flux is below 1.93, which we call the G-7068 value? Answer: 7074.0 angstrom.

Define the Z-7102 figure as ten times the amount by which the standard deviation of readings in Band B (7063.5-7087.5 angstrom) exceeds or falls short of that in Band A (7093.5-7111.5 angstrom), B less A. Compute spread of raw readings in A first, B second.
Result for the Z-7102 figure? -0.1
